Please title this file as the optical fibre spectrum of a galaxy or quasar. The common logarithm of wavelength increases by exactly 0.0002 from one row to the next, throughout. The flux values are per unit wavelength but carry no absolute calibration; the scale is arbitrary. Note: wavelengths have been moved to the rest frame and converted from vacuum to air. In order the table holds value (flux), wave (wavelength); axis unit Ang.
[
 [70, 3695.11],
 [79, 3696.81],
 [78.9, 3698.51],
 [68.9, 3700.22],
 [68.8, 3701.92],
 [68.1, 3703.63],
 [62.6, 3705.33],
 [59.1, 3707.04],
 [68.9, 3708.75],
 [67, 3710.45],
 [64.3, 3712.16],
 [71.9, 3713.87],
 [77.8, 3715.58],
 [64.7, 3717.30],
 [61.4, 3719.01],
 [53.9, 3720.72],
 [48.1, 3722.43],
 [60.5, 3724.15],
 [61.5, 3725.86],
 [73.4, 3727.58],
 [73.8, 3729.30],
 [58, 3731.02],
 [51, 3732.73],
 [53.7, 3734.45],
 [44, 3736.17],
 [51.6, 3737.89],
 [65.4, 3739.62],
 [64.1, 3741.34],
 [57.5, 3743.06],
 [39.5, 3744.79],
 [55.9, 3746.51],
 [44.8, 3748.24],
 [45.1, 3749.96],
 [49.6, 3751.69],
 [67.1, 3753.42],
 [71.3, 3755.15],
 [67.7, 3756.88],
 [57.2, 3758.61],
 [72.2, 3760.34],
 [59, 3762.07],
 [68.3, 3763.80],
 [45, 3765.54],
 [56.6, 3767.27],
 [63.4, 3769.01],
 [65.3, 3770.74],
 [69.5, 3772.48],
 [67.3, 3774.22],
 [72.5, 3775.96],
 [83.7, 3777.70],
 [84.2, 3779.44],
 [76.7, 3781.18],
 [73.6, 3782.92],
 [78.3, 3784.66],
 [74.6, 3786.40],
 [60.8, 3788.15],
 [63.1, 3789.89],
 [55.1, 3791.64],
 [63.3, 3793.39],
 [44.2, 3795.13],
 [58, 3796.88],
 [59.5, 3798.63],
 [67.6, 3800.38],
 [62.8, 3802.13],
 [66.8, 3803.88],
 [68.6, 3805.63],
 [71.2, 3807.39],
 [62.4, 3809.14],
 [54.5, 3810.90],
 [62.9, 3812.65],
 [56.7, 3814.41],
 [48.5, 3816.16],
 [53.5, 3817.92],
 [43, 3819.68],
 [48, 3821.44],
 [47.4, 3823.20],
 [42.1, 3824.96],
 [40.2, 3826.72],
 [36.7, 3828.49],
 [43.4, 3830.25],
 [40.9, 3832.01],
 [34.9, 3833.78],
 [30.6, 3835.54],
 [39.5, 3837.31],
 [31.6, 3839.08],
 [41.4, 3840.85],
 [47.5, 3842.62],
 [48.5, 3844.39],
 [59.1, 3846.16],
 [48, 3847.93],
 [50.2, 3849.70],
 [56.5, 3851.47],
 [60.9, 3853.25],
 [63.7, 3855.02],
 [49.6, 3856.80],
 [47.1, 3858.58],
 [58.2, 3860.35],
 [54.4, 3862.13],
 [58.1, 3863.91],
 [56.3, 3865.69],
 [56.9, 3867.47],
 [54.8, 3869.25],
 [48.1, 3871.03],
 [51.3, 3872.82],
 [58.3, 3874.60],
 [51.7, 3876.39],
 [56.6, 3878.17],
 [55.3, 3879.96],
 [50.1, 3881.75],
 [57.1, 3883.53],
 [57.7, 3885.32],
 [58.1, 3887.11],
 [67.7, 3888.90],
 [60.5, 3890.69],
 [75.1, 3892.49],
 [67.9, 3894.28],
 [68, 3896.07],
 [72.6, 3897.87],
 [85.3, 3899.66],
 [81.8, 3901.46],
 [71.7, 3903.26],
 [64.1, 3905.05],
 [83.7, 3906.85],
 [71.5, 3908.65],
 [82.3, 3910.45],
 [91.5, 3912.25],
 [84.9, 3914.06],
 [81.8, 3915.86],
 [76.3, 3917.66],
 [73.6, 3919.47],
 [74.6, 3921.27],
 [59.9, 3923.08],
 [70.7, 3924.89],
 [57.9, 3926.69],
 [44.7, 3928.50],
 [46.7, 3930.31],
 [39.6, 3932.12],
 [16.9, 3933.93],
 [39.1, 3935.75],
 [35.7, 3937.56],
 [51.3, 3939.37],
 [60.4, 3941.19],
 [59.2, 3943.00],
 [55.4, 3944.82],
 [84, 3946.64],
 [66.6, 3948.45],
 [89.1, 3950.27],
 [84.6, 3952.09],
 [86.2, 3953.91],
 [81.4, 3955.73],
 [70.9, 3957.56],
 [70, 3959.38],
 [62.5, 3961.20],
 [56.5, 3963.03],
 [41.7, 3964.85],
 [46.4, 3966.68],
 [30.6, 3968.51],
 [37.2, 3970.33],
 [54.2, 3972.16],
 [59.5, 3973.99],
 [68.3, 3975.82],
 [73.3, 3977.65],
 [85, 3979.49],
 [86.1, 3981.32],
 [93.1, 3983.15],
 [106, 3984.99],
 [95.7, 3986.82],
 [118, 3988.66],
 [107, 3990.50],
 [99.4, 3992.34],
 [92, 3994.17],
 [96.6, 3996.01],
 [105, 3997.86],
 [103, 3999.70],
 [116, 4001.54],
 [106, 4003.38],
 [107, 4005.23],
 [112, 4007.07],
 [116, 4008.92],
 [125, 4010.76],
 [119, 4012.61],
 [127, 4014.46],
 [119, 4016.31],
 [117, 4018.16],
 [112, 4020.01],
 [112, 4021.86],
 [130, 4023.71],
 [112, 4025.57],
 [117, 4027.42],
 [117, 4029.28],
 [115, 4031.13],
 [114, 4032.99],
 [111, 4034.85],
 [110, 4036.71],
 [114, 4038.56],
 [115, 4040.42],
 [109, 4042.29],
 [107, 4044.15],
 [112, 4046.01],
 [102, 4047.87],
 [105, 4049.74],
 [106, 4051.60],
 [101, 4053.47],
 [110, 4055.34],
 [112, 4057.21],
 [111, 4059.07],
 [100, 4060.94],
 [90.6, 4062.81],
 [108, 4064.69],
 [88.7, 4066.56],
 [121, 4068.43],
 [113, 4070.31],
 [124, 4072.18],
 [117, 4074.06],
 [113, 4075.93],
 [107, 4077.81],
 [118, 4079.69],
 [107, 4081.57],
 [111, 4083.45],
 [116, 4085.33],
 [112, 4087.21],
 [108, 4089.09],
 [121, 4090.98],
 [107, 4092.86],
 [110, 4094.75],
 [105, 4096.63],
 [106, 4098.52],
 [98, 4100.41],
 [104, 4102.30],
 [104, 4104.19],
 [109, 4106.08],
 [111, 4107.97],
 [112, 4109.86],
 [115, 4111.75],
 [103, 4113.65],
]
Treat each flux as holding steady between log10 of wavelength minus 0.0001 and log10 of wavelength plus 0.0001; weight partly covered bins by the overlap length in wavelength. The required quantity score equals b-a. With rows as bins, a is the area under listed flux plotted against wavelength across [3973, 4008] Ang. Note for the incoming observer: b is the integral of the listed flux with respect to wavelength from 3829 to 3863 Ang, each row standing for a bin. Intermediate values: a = 3367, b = 1618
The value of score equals -1749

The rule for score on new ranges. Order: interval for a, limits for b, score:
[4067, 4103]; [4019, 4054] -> -91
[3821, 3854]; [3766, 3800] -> 795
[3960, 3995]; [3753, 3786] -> -341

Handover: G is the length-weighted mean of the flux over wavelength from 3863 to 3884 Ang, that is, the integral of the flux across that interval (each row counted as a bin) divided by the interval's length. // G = 55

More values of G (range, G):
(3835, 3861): 49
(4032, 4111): 109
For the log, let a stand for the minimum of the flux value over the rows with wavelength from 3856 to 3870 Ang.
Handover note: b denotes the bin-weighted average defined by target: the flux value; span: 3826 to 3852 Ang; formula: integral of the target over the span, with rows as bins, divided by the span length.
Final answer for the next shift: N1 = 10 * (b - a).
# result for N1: -40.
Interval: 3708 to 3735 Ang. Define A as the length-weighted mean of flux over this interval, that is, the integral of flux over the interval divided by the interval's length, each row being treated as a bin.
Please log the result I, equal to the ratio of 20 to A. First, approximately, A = 63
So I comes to 0.32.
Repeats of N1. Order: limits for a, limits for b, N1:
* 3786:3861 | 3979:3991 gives 683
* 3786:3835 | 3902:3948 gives 284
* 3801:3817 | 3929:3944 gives -48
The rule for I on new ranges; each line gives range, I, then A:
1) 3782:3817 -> 0.32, 63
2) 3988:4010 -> 0.19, 107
